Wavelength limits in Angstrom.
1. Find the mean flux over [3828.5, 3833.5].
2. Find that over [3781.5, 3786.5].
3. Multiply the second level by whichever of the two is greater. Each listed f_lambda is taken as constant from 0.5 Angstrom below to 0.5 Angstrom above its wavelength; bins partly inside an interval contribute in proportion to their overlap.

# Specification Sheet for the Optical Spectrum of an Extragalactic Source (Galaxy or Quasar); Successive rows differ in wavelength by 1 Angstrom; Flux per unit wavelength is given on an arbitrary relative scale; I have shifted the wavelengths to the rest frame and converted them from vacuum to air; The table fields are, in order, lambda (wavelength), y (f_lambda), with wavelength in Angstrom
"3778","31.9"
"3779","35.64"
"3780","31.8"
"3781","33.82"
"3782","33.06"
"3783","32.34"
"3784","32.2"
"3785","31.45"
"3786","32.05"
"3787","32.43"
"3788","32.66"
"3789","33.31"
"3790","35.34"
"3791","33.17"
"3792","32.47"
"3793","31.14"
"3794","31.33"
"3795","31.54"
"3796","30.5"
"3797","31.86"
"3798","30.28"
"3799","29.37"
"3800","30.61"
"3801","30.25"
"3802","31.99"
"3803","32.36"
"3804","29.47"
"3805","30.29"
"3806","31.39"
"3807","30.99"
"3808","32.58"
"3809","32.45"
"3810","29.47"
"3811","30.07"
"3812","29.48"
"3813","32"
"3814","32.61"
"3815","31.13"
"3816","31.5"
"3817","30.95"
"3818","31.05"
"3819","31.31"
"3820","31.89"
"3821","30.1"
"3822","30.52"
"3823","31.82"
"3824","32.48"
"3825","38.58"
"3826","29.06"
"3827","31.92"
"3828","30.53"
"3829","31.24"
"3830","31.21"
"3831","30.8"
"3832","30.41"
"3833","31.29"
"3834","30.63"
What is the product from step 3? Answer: 1038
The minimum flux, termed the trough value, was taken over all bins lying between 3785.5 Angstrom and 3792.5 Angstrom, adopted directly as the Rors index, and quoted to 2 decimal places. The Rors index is 32.05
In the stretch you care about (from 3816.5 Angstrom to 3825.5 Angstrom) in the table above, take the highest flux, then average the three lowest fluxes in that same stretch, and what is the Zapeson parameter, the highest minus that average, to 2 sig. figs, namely 8.1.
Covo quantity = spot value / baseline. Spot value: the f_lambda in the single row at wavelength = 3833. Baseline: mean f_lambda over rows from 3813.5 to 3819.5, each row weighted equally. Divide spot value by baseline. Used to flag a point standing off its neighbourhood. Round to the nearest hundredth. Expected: 1.00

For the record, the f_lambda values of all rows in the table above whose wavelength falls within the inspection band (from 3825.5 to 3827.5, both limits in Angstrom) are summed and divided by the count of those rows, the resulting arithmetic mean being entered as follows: 30.5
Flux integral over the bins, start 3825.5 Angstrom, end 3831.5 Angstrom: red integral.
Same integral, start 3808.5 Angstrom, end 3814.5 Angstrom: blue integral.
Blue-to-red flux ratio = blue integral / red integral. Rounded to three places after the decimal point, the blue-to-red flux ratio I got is 1.007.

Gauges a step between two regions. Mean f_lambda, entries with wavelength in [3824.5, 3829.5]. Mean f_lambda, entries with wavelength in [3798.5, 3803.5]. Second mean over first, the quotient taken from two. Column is 1.04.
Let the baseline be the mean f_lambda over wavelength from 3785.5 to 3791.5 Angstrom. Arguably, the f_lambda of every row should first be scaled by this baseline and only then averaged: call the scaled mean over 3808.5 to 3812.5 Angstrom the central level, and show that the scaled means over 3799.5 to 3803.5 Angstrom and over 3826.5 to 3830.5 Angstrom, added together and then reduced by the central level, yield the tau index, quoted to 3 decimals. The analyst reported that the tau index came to 0.970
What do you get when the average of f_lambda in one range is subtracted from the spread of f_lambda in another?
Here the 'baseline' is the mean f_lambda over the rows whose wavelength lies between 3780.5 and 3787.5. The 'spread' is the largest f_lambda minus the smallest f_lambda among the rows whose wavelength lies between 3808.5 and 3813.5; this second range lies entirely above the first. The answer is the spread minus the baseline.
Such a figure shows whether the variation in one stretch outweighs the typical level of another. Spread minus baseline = -29.5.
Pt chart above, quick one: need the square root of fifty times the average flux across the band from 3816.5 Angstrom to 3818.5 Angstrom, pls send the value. 39.4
